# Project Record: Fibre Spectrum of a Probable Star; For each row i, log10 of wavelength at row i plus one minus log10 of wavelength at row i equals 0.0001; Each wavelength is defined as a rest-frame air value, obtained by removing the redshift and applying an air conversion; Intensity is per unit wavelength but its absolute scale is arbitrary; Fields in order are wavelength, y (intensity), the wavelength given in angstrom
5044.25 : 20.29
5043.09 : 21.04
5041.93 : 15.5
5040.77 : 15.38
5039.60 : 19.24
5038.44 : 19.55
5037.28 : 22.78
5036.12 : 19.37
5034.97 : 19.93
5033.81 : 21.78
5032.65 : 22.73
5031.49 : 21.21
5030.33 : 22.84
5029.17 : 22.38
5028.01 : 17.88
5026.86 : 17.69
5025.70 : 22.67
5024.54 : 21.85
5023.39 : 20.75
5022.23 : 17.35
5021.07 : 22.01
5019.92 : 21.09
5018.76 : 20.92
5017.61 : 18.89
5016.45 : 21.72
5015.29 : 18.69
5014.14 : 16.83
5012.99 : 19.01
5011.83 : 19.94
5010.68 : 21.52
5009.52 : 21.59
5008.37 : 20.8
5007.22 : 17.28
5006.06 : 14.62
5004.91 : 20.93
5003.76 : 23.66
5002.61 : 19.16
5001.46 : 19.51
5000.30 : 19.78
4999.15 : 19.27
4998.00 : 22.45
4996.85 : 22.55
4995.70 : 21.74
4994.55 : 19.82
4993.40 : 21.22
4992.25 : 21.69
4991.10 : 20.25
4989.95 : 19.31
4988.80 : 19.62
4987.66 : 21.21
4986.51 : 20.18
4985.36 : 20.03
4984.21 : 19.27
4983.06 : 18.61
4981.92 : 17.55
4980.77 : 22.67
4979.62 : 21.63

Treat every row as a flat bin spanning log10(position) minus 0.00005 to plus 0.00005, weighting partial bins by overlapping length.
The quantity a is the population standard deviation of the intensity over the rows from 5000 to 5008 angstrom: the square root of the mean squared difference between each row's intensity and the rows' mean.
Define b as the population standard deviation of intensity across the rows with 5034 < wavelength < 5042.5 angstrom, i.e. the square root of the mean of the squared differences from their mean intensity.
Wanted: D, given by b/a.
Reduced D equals 0.92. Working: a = 2.62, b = 2.4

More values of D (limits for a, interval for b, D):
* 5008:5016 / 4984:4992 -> 0.39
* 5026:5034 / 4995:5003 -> 0.69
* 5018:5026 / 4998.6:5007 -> 1.56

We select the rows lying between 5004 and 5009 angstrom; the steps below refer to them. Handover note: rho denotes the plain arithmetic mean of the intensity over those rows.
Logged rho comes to 18.4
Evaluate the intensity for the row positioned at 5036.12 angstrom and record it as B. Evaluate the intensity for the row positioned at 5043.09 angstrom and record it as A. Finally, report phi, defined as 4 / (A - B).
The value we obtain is 2.4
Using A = 21.04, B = 19.37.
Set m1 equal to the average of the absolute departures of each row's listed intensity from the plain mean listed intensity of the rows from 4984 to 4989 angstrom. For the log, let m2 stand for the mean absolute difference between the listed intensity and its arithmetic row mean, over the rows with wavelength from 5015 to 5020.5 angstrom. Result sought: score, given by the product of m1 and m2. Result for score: 0.6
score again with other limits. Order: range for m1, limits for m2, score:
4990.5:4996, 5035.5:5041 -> 1.1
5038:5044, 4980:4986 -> 3.0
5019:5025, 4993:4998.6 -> 1.1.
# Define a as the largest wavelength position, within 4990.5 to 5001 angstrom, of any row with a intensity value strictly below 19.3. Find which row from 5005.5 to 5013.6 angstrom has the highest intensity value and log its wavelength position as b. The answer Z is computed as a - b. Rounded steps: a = 4999.15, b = 5009.52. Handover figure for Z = -10.4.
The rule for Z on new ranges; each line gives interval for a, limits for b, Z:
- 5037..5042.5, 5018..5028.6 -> 16.2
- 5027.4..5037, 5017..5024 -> 6.9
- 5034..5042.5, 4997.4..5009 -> 38.2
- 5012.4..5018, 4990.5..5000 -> 20.8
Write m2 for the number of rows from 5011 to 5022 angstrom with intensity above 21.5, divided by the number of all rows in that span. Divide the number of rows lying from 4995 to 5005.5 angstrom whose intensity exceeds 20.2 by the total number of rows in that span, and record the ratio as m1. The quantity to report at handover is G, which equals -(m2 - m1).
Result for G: 0.33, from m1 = 0.56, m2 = 0.22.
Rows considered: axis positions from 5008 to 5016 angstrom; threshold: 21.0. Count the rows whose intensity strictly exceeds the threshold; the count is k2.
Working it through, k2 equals 2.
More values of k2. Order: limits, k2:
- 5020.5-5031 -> 5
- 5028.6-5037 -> 5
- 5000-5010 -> 2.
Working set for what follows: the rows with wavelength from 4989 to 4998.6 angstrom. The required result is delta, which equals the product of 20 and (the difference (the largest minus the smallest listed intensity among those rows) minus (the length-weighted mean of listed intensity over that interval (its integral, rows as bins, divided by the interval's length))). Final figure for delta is -356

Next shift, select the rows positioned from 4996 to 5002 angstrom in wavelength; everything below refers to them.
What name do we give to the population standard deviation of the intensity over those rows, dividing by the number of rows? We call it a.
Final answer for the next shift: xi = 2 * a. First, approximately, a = 1.5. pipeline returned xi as 2.9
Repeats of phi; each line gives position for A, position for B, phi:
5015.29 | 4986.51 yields -2.7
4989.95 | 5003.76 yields -0.9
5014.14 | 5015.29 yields -2.2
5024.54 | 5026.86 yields 1.0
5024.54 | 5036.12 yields 1.6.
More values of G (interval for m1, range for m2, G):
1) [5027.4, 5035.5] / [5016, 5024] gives 0.43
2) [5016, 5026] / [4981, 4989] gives 0.78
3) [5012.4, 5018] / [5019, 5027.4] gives -0.23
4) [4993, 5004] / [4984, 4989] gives 0.50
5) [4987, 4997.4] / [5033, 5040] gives 0.33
